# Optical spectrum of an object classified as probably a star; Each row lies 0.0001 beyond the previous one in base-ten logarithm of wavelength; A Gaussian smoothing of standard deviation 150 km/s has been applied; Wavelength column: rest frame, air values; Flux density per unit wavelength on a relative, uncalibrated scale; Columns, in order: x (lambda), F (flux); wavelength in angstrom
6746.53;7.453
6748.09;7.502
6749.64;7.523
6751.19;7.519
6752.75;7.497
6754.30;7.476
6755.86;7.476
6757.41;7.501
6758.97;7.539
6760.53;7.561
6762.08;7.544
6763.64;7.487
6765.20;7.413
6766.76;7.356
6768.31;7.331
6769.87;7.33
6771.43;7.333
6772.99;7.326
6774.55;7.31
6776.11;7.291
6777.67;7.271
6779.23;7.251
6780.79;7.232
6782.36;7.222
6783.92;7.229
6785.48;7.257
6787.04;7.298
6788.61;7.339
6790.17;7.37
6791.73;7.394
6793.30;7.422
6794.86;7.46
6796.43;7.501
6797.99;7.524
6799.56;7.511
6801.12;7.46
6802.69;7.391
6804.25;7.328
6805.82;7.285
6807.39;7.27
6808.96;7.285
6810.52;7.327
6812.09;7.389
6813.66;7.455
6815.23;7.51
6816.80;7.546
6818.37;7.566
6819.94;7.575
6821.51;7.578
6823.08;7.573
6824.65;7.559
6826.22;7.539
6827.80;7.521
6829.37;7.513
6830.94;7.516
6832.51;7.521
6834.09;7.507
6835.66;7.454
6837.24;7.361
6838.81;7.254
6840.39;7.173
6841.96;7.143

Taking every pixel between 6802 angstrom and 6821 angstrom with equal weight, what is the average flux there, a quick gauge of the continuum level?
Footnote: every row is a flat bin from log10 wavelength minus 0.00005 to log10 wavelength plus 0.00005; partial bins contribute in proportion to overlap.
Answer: 7.41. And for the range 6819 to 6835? 7.54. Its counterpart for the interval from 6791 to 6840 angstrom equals 7.45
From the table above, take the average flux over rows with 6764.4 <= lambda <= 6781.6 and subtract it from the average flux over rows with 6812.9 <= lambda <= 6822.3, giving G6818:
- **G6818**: 0.23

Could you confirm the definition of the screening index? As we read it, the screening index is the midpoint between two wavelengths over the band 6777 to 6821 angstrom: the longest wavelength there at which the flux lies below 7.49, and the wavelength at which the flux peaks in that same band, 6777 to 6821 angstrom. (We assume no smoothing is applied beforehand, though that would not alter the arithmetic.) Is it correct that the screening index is 6816.8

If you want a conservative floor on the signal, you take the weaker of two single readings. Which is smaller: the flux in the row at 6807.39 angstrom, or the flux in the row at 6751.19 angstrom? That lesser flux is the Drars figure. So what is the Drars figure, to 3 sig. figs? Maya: 7.27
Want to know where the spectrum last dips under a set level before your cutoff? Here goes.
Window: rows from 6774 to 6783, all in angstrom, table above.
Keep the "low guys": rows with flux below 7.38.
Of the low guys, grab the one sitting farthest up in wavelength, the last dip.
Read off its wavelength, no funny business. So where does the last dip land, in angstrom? 6782.36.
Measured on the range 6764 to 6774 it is 6772.99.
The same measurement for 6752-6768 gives 6766.76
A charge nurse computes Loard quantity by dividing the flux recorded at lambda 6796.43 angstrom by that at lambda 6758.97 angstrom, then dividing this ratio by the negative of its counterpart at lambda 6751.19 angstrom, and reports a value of -0.1323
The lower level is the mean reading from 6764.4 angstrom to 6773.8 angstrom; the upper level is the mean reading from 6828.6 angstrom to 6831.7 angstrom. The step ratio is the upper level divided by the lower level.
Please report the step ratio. 1.02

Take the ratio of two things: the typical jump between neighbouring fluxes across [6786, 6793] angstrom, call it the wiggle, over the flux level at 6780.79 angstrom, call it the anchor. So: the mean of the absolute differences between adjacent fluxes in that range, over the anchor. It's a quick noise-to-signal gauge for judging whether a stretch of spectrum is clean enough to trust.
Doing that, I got 0.0044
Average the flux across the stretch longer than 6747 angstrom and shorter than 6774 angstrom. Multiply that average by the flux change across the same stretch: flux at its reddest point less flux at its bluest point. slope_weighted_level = -1.3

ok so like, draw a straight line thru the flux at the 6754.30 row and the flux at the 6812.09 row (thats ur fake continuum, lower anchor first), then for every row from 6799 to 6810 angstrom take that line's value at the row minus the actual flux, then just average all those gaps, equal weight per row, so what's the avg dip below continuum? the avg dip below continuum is 0.04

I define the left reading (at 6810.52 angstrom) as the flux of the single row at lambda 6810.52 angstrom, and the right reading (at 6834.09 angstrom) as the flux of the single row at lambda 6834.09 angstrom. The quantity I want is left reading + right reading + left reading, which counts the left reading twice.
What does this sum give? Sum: 22.2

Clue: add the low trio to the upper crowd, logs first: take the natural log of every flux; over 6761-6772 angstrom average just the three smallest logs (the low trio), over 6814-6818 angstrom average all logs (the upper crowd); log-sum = 4.01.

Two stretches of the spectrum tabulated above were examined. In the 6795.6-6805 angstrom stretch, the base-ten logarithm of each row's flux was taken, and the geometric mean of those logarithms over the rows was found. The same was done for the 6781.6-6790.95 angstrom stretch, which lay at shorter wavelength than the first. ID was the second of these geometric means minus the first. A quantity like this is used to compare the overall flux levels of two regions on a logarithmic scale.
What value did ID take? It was -0.010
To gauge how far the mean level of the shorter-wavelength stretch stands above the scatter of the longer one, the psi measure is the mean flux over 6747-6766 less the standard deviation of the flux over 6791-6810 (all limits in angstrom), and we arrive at 7.41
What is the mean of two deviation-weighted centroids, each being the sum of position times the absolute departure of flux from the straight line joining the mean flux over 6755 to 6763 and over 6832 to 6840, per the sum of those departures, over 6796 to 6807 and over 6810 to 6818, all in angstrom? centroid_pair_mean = 6808.2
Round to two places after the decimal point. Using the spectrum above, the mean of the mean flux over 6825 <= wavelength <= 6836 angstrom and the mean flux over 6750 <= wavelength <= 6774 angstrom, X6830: 7.48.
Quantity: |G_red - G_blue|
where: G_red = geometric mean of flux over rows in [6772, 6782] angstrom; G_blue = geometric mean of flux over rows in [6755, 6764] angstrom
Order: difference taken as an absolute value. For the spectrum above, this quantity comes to 0.24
